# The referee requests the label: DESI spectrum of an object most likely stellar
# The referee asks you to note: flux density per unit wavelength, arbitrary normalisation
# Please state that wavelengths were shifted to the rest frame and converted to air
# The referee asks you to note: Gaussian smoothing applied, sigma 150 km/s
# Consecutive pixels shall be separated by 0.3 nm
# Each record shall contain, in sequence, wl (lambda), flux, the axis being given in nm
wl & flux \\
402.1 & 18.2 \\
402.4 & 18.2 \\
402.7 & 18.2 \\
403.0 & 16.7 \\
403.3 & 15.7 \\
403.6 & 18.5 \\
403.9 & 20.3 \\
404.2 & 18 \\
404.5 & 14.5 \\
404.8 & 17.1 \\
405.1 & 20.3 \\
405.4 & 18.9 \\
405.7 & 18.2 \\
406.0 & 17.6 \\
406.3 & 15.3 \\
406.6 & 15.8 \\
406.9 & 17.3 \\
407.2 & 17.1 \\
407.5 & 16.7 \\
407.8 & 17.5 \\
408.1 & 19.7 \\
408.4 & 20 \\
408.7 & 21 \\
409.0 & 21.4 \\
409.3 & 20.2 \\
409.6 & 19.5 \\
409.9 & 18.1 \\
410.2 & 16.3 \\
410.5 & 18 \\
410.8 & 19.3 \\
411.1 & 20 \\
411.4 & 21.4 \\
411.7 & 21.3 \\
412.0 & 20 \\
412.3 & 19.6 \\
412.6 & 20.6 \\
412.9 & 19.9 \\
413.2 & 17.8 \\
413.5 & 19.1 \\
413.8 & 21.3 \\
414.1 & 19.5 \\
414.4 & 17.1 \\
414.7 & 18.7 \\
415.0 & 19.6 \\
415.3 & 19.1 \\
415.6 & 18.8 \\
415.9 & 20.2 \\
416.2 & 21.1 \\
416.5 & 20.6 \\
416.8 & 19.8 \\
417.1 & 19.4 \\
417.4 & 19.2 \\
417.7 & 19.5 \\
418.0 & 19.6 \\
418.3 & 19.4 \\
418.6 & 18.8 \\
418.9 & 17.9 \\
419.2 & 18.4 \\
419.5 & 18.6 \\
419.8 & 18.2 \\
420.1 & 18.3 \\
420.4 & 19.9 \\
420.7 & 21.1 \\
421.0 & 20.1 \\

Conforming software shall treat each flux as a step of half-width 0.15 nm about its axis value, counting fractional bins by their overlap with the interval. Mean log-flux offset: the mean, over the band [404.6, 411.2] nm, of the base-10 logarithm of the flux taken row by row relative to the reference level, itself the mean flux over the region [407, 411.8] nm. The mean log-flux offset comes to -0.020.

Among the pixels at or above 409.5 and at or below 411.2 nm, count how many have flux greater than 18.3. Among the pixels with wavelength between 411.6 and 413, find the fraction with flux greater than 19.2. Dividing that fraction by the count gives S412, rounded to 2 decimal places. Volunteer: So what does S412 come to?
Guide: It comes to 0.33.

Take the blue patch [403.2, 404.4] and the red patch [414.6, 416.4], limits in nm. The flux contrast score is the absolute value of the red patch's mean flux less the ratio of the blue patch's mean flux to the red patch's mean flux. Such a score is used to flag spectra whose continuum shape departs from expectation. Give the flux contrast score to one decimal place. 18.7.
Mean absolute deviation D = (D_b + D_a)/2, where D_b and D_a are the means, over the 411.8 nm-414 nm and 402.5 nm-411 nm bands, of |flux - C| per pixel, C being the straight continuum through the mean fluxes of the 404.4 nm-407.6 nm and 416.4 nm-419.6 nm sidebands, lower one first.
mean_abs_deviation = 1.54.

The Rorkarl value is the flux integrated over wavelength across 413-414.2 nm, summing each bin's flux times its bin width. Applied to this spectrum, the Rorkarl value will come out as 23.3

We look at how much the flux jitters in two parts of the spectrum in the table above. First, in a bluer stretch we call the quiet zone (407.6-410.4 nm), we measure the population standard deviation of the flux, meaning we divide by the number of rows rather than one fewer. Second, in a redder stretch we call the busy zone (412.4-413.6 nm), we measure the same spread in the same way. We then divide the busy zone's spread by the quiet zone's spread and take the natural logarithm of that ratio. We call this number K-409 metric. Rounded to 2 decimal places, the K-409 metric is -0.42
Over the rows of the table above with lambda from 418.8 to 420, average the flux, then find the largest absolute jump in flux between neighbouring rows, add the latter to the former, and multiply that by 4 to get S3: 75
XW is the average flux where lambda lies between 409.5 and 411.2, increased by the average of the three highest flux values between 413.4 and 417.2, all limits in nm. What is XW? 39.5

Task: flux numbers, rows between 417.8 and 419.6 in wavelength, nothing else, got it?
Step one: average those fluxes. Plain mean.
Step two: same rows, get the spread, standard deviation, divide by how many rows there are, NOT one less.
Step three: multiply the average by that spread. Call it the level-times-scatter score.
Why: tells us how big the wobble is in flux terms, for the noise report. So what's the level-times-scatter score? 11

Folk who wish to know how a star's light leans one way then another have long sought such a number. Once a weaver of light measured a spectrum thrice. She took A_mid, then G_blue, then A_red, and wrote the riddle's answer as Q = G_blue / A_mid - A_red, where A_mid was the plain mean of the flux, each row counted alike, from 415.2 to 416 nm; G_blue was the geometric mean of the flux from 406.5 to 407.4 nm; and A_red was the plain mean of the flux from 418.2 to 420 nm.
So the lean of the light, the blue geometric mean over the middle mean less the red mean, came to -17.7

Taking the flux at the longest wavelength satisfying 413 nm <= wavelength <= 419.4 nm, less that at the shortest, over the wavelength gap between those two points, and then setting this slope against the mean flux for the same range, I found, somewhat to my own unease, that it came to 0.005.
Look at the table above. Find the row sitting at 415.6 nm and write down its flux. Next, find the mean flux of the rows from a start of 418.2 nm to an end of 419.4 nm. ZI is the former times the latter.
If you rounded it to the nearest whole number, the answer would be 350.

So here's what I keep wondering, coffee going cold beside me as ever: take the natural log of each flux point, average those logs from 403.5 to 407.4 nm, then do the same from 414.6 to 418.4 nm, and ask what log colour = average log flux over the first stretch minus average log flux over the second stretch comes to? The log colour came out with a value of -0.11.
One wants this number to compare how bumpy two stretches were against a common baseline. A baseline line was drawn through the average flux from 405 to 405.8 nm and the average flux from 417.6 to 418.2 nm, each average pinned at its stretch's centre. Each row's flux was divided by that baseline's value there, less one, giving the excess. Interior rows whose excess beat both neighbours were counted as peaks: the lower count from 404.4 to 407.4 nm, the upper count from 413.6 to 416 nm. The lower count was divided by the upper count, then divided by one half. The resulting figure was 4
